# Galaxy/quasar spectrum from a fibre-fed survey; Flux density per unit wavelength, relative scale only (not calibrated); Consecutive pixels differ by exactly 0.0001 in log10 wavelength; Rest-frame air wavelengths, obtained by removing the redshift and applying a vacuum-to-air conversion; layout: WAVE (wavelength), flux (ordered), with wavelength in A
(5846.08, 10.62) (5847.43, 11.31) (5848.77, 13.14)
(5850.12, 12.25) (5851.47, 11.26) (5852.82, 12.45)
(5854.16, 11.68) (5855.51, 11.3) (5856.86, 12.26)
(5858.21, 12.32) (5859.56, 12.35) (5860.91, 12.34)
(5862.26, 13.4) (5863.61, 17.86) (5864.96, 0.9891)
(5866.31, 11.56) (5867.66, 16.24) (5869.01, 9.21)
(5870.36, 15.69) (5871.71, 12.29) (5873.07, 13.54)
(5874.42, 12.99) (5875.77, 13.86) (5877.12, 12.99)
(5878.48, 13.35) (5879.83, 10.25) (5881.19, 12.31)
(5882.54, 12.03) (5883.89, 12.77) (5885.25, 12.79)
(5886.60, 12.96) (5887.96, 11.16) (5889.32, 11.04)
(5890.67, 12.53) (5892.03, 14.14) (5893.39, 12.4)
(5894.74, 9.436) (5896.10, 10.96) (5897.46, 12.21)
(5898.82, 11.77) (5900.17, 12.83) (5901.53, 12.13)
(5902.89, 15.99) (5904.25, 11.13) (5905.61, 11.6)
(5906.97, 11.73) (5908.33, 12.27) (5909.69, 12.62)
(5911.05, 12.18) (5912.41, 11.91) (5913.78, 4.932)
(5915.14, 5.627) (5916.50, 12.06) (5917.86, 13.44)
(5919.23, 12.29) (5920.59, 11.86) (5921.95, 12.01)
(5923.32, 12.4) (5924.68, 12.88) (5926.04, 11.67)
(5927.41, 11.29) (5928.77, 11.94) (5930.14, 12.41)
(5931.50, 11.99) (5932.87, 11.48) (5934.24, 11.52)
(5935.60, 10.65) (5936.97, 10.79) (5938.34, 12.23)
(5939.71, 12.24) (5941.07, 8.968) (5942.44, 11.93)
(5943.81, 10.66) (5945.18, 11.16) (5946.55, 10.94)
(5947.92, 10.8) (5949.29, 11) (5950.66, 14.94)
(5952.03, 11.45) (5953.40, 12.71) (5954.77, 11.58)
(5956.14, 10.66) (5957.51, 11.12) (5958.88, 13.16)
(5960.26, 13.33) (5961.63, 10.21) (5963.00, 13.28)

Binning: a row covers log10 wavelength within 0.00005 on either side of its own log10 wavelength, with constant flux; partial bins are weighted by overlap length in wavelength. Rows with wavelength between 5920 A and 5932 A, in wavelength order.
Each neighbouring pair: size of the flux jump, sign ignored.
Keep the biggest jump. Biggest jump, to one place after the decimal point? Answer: 1.2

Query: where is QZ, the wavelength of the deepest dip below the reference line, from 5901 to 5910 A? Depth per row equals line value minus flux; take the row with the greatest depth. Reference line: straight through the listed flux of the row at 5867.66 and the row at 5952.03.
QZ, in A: 5904.25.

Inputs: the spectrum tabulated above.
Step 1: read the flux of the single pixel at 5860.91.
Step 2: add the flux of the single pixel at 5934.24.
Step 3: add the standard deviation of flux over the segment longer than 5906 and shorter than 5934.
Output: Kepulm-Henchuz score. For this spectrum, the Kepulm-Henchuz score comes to 26.0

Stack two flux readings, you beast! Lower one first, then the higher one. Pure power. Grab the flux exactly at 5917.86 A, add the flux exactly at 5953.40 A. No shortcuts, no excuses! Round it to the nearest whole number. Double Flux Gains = 26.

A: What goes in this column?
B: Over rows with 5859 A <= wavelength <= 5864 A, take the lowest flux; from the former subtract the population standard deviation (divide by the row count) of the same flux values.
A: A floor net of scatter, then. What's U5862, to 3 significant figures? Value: 10.1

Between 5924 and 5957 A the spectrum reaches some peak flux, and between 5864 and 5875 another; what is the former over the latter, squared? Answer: 0.85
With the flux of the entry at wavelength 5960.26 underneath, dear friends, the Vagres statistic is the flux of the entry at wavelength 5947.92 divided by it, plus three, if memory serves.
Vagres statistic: 3.81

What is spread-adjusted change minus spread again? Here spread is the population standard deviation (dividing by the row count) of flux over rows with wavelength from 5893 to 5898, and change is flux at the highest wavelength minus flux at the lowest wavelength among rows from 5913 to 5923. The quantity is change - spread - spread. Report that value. 4.7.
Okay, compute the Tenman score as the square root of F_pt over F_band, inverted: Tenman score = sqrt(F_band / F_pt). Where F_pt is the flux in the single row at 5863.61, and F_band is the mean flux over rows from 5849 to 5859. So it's 0.82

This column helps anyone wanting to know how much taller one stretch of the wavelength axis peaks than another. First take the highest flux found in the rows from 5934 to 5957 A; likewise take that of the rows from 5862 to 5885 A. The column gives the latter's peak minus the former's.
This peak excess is 2.9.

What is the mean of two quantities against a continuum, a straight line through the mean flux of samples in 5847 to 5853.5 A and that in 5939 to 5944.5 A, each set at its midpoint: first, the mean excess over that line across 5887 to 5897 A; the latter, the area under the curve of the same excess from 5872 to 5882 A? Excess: 4.8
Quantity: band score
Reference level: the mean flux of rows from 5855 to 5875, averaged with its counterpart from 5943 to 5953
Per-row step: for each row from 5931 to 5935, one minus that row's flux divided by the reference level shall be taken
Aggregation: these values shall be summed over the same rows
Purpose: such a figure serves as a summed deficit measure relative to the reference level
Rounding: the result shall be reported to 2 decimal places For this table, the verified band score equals 0.07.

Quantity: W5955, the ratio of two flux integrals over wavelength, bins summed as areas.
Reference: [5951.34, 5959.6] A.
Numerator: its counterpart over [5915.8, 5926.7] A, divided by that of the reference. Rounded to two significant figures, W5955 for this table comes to 1.4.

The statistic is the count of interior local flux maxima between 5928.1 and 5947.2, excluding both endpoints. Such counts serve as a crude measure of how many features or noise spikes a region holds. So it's 5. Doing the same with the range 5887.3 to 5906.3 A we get 4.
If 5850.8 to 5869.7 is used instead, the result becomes 4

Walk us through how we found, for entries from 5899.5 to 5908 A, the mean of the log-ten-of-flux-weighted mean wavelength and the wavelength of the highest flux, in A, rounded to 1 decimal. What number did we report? 5903.2 A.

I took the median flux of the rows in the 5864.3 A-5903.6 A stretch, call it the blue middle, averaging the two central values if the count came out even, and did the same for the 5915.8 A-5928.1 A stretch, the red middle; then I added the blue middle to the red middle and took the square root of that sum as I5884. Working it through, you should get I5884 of 4.95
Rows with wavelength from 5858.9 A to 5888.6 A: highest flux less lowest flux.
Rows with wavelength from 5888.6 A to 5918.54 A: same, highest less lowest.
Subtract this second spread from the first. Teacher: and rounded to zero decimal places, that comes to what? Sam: 6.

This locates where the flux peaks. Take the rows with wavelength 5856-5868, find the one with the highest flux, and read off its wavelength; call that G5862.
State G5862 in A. 5863.61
